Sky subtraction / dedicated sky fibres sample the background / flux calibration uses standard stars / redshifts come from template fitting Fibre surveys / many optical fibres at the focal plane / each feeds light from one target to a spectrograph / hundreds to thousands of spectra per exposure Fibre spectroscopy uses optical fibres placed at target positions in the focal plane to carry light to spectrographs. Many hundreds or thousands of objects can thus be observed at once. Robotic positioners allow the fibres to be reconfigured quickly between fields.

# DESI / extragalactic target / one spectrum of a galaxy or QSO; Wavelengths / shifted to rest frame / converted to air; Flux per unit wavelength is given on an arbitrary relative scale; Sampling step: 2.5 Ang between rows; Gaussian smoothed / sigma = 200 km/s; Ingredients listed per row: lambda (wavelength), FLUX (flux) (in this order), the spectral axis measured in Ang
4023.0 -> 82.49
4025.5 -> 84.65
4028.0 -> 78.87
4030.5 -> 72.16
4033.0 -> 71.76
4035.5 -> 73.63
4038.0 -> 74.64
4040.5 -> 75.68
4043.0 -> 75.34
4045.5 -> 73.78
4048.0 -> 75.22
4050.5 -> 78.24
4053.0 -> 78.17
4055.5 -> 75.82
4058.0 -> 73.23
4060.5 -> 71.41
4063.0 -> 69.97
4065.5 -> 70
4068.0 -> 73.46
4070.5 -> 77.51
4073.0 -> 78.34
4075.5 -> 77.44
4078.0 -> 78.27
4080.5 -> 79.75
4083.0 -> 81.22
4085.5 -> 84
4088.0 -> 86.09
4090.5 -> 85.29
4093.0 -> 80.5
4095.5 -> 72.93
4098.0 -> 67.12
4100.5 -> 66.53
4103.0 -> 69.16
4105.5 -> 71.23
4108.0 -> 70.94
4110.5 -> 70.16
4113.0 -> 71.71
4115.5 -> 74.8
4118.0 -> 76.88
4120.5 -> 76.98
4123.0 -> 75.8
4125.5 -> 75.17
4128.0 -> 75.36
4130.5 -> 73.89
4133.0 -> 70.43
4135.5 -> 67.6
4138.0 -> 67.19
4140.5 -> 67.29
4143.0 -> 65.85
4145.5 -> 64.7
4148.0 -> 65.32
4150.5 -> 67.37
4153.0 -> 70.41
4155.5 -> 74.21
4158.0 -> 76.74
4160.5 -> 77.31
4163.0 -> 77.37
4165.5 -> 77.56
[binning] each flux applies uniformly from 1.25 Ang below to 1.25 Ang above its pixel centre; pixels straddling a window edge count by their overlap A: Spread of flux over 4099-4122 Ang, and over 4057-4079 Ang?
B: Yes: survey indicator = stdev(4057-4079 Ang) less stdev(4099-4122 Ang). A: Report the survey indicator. 0.0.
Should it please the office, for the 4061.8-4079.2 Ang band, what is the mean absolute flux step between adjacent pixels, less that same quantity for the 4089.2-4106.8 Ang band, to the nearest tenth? -2.2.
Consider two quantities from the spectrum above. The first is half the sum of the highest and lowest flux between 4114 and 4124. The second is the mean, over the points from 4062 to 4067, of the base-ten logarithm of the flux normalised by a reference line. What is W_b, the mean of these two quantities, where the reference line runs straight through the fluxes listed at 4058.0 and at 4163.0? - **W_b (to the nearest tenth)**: 37.9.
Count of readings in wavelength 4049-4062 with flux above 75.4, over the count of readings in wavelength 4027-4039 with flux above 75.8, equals 3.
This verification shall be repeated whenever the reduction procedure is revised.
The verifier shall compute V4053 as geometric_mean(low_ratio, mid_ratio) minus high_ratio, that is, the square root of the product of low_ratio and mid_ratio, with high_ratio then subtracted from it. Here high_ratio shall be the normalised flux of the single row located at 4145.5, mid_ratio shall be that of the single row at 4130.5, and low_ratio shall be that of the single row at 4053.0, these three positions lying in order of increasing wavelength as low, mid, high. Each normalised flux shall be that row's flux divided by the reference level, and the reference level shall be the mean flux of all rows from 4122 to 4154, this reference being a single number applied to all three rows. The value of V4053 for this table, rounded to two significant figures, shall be 0.16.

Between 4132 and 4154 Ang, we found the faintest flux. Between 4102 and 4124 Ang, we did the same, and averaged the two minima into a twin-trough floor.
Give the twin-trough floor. 66.93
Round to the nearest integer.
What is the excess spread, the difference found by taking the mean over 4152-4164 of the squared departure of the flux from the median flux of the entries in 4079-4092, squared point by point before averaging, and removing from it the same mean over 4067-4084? 43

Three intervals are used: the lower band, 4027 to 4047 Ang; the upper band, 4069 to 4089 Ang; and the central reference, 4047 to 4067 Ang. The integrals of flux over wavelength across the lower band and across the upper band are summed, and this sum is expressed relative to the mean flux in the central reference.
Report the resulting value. 41.8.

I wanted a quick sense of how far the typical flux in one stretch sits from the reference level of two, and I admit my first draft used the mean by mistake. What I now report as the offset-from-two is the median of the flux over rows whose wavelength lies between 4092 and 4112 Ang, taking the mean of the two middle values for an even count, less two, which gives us 69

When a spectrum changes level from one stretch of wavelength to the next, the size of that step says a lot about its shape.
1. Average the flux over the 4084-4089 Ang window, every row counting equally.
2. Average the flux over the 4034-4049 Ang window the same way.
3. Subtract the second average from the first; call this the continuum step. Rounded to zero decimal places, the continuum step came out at 10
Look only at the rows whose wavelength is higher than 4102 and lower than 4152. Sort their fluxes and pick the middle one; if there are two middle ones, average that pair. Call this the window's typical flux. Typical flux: 71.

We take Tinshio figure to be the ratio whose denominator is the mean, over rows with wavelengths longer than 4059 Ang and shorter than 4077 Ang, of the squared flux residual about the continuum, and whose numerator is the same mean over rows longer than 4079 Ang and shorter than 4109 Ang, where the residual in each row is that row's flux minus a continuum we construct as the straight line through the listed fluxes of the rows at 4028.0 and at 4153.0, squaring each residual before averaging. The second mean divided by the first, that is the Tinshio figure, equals 2.5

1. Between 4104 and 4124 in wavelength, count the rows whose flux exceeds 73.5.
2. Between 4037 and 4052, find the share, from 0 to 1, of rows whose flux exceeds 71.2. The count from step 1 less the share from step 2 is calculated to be 3.0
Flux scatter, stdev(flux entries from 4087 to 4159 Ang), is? 5.5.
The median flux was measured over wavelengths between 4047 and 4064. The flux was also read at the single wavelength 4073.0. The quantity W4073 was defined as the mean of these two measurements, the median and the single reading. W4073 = 77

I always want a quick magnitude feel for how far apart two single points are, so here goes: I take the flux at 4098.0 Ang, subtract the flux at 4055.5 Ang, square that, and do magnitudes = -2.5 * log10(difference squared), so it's -4.7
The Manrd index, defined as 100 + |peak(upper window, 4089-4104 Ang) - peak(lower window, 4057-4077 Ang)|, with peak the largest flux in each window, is 107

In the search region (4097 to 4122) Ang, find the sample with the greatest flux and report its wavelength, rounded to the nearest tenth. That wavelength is 4120.5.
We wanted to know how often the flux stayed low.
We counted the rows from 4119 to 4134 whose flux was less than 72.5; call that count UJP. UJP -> 1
